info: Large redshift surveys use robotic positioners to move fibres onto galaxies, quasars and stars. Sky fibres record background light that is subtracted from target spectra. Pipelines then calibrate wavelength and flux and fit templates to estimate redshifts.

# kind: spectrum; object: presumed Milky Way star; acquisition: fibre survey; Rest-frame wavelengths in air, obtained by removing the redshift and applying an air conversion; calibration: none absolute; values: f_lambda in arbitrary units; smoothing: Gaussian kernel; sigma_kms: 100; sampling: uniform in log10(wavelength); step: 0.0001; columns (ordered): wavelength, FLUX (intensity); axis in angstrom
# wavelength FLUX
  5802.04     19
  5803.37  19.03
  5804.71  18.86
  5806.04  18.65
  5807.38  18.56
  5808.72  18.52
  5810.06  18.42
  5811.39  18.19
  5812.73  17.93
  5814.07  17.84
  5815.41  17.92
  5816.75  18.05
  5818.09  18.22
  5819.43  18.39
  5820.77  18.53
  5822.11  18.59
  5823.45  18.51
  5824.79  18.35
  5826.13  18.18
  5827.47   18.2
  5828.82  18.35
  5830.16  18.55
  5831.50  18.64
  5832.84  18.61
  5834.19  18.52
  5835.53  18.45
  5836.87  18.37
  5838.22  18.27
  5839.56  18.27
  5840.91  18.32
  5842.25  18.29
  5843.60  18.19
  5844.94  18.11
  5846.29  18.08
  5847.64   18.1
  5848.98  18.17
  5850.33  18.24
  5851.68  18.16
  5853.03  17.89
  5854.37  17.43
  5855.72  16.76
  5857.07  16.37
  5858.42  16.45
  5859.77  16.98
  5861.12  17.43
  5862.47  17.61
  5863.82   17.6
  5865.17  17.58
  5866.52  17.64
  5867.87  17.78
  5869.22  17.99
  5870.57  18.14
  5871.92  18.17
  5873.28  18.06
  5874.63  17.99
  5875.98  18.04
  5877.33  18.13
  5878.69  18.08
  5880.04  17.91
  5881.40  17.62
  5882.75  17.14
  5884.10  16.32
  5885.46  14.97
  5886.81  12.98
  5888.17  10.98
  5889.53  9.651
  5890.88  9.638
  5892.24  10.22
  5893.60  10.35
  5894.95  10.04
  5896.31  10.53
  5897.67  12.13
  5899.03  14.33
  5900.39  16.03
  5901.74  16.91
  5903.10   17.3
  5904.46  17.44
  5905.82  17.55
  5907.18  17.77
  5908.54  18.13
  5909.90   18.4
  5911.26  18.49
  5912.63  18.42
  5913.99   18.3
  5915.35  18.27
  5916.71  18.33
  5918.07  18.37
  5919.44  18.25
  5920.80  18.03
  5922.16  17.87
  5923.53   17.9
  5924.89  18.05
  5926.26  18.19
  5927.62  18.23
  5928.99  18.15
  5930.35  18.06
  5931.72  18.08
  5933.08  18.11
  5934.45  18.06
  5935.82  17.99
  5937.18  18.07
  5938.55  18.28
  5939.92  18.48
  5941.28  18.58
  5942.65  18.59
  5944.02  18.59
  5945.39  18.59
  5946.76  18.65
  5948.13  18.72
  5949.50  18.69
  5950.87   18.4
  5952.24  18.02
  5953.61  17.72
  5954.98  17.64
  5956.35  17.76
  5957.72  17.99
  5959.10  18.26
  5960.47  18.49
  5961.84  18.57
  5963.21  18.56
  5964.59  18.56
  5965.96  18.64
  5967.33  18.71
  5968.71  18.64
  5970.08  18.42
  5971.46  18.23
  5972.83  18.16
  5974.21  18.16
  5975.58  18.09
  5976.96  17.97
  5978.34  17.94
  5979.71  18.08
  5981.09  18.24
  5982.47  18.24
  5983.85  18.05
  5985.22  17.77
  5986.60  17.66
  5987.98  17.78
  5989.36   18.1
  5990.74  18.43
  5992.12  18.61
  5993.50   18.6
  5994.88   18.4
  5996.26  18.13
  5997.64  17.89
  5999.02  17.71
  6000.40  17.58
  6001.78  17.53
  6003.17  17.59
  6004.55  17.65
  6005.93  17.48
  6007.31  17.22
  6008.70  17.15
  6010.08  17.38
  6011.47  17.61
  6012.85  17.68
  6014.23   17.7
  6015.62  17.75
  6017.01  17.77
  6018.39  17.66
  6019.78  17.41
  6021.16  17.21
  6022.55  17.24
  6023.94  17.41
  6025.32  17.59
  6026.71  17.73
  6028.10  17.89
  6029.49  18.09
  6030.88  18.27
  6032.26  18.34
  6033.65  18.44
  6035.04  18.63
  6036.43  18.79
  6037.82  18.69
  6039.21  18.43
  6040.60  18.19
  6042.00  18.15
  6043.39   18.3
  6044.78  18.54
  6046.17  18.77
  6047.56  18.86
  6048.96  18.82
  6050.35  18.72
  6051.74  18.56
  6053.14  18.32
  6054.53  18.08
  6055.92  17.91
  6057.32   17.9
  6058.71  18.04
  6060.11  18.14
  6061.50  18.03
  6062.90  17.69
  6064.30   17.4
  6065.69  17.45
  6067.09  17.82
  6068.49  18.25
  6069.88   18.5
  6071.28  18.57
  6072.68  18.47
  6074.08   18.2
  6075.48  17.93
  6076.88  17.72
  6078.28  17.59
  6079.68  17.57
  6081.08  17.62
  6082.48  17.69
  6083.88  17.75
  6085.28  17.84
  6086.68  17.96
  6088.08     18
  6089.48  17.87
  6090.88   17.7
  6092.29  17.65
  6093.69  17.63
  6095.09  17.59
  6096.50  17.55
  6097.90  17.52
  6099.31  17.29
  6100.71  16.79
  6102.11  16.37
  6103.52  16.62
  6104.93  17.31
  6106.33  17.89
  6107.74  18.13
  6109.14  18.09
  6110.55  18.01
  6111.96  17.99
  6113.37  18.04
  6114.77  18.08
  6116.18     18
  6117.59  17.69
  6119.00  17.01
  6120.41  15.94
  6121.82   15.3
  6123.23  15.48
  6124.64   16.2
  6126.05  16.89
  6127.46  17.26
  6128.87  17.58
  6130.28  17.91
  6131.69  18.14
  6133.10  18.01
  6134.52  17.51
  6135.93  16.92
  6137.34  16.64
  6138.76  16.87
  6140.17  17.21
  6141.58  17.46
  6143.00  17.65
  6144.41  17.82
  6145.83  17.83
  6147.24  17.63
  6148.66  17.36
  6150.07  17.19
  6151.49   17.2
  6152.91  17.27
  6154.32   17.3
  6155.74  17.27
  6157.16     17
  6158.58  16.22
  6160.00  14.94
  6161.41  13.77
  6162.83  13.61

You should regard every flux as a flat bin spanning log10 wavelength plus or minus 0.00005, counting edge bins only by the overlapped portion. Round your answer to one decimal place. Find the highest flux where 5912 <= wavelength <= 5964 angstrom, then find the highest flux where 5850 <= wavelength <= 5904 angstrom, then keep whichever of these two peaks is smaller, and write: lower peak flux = 18.2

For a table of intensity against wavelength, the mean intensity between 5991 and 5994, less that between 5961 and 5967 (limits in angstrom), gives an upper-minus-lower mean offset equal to 0.0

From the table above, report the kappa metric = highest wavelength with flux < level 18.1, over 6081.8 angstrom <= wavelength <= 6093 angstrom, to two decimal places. 6092.29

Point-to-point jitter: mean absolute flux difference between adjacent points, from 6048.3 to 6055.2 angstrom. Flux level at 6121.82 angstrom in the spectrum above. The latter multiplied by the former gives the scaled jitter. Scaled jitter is 2.8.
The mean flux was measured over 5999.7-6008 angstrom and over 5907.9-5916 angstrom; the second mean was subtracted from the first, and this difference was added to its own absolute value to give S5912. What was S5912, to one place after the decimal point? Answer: 0.0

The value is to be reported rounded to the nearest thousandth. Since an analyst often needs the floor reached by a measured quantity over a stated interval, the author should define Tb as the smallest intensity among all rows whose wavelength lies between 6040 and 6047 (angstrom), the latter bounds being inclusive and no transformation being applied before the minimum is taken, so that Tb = 18.150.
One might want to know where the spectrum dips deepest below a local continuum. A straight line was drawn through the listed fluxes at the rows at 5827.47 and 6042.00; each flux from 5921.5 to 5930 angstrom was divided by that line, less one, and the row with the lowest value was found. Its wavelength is 5922.16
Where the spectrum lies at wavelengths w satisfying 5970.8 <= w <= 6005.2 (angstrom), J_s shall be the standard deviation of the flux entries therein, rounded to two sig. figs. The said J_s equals 0.31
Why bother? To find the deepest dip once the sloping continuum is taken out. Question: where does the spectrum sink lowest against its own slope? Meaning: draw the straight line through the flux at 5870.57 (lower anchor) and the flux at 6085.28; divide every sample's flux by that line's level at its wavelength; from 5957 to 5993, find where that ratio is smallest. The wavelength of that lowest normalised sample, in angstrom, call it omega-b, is 5986.60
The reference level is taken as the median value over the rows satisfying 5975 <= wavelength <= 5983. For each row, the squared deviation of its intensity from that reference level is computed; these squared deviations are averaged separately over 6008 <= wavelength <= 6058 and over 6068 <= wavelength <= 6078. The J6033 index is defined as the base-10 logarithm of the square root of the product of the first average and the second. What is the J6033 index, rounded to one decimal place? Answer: -0.8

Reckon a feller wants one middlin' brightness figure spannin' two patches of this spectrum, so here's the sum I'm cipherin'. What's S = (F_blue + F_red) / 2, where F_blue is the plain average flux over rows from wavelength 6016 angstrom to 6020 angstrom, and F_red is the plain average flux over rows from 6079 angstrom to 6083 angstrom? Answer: 17.6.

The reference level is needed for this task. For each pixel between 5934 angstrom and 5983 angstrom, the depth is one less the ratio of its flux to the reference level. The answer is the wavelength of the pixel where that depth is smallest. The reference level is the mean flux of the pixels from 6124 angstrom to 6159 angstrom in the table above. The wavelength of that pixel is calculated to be 5948.13 angstrom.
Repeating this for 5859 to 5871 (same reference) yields 5870.57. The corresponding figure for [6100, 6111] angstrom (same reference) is 6107.74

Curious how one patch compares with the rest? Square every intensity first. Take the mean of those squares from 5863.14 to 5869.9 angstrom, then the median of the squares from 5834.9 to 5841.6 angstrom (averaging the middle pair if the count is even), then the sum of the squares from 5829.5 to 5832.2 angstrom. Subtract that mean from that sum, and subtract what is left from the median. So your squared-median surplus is -42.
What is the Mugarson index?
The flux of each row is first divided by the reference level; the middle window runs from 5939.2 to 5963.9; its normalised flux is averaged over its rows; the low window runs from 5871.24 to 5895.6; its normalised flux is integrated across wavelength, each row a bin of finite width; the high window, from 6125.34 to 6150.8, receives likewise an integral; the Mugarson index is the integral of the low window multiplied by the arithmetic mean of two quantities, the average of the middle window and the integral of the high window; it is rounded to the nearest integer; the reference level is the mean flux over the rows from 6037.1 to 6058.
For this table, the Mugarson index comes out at 246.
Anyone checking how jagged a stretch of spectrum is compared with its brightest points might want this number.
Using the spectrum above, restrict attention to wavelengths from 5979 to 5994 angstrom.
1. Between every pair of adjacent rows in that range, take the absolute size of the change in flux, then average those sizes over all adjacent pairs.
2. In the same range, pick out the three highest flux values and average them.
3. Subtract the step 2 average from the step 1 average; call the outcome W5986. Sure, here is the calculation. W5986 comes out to -18.38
